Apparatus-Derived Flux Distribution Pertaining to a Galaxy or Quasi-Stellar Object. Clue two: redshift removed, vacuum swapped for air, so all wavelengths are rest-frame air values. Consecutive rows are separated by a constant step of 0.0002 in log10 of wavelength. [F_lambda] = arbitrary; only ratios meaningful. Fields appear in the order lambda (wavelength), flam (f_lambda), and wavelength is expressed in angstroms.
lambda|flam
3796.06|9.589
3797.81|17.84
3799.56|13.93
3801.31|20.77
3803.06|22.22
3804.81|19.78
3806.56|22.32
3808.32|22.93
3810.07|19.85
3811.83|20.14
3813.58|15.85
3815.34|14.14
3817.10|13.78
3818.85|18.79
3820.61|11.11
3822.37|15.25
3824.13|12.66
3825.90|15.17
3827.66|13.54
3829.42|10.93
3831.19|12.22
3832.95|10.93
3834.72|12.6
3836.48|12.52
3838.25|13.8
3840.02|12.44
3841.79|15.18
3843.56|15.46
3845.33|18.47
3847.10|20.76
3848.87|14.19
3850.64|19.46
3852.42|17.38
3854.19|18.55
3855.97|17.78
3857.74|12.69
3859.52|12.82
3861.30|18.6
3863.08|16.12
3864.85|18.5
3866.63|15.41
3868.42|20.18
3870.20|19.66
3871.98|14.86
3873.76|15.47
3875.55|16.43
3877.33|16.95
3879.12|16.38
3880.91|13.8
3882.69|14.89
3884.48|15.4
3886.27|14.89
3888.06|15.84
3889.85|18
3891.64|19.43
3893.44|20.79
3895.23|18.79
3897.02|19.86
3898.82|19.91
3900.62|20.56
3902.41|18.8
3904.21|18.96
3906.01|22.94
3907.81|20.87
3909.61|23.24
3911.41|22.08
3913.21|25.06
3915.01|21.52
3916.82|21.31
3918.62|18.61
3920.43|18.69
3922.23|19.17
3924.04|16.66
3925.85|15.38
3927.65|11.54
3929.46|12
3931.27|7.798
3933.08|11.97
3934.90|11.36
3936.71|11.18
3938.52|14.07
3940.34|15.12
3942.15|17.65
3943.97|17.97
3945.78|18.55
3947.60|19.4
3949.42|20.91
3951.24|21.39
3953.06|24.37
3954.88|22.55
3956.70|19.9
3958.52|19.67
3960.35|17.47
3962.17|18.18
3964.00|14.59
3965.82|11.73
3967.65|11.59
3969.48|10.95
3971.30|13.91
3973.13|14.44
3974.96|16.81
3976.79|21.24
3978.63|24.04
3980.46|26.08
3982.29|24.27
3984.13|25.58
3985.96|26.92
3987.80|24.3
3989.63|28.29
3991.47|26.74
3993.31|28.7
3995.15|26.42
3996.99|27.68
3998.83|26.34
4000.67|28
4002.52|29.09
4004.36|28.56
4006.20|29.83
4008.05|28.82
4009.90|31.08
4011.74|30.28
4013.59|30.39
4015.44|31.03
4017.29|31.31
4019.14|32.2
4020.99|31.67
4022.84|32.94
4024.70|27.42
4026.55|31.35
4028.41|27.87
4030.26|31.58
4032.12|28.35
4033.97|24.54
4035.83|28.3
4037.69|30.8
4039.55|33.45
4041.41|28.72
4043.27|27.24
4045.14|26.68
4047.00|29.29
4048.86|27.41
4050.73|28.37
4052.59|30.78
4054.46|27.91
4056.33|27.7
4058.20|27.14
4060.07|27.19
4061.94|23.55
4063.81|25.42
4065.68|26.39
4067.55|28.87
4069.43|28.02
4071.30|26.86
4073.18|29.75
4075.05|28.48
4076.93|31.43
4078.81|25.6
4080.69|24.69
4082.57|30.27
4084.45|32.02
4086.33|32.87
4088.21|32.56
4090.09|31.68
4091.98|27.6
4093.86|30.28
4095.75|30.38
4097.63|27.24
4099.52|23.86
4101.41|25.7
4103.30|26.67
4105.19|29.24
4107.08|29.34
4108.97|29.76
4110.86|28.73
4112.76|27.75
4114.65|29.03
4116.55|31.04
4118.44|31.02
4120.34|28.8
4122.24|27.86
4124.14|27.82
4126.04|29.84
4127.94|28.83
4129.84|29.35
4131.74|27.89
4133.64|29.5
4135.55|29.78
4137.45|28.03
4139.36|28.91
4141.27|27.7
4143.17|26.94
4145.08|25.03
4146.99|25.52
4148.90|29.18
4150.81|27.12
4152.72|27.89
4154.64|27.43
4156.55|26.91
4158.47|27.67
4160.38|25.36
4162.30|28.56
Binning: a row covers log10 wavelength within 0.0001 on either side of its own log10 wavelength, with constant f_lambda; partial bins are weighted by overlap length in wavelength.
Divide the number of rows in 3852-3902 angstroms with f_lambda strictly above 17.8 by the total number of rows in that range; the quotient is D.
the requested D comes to 0.4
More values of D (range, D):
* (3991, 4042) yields 1.0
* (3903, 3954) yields 0.6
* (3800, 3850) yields 0.4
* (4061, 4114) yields 1.0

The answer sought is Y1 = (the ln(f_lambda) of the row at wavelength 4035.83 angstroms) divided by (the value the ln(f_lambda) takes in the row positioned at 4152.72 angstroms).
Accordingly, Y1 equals 1.00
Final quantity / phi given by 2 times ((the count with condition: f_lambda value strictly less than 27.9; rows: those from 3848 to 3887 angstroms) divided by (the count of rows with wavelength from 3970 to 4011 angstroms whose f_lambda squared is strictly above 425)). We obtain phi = 2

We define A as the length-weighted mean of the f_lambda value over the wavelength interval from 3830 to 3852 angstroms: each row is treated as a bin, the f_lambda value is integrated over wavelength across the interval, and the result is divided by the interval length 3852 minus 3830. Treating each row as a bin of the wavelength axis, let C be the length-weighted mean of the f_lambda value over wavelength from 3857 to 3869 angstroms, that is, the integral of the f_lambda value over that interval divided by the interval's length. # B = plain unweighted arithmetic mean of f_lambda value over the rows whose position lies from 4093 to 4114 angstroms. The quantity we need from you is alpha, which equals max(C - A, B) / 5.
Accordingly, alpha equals 5.6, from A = 15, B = 28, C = 16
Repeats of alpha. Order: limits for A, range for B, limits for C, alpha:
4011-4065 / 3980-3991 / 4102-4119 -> 5.2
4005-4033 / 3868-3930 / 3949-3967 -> 3.7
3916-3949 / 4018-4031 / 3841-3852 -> 6.1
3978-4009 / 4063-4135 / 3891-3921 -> 5.7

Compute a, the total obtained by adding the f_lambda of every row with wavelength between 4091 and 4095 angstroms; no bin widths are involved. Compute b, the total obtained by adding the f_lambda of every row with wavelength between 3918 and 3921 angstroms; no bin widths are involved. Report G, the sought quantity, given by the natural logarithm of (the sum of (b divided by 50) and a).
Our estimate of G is 4.07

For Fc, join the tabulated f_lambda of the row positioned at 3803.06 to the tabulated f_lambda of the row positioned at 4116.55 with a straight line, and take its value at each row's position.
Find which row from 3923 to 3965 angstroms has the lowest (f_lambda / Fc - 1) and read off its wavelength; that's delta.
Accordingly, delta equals 3931.27 angstroms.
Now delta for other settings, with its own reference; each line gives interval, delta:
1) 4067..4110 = 4099.52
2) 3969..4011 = 3969.48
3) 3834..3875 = 3857.74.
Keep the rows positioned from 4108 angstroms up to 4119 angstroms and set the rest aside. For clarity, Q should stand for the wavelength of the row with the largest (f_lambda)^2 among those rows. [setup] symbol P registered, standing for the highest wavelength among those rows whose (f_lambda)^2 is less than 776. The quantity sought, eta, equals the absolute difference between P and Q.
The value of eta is 3.8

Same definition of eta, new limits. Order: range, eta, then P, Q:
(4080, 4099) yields 11.3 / 4097.63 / 4086.33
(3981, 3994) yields 1.8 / 3991.47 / 3993.31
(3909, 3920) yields 5.4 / 3918.62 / 3913.21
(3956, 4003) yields 3.7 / 3998.83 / 4002.52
